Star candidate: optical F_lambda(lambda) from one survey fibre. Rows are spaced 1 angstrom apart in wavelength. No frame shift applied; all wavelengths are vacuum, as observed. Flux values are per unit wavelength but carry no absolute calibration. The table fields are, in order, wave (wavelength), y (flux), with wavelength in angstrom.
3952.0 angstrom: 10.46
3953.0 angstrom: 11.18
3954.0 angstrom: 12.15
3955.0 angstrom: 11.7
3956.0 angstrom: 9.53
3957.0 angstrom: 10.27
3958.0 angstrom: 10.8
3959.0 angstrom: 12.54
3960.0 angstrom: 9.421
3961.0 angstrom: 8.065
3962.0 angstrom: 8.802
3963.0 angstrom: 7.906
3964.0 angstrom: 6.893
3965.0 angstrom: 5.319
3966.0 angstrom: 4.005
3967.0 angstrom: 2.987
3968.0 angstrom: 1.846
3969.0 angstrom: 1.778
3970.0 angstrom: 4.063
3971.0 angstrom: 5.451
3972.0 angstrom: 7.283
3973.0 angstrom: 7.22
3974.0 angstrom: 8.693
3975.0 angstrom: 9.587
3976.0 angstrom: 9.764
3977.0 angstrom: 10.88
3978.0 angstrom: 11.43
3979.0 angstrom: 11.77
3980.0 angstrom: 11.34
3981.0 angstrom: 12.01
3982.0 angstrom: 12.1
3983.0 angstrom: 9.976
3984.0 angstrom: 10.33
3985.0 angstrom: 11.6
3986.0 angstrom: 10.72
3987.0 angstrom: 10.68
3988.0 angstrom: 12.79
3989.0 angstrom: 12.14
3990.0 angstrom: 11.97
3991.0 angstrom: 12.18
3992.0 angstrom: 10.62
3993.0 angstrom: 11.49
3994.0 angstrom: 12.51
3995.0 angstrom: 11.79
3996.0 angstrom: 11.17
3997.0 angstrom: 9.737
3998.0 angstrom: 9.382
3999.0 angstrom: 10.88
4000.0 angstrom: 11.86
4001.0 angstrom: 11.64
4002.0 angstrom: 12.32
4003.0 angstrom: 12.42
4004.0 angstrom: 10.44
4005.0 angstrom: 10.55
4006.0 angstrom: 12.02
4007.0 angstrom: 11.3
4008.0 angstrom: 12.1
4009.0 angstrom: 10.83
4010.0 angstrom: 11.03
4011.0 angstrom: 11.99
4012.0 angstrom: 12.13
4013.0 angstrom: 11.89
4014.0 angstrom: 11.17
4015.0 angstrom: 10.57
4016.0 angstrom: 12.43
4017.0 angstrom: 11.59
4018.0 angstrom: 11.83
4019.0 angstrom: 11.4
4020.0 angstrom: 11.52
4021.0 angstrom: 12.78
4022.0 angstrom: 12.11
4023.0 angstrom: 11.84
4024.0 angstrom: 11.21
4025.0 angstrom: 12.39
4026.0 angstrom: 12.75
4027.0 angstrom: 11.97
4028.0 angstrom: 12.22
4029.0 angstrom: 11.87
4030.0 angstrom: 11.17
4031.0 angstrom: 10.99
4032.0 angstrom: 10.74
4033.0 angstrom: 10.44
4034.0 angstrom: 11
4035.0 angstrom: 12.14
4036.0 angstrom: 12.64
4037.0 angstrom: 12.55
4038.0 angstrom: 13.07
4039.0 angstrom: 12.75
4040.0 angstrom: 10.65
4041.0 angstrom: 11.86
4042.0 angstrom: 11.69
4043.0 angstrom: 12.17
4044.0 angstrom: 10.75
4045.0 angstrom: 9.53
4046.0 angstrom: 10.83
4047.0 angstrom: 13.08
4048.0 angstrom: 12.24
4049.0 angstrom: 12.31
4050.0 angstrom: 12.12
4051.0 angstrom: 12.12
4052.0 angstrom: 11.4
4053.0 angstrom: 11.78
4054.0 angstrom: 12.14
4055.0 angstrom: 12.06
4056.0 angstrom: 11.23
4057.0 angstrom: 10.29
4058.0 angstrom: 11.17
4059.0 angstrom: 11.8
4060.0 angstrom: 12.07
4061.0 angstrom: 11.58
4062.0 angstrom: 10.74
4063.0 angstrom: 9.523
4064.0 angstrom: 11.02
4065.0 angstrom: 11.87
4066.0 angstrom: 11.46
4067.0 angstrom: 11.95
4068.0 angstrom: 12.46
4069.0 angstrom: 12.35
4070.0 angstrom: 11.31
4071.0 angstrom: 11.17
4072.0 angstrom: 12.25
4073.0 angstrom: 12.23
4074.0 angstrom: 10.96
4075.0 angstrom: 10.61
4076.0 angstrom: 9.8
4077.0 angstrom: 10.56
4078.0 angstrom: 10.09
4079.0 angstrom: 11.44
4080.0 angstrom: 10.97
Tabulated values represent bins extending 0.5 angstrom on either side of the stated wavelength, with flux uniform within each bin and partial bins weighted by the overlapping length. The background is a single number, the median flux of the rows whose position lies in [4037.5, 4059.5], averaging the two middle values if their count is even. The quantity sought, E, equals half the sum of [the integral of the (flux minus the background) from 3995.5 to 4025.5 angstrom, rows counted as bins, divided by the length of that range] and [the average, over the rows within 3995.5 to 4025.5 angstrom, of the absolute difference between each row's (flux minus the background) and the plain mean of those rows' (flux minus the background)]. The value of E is 0.15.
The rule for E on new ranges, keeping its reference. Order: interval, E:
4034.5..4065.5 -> 0.27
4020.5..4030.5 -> 0.31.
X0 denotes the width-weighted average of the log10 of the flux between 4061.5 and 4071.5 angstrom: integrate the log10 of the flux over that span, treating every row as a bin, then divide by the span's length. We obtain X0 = 1.06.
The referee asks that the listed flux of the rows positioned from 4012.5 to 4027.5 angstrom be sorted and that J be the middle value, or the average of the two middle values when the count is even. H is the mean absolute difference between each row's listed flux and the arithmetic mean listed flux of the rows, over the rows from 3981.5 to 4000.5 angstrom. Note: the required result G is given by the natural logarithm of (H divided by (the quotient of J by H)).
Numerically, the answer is -2.86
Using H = 0.83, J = 11.8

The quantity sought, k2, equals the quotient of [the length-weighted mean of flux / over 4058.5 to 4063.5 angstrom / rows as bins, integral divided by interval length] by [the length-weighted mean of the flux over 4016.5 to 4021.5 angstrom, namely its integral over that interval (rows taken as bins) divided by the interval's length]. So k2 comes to 0.94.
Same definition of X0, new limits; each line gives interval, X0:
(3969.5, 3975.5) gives 0.83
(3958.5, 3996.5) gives 0.92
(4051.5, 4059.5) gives 1.06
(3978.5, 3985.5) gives 1.05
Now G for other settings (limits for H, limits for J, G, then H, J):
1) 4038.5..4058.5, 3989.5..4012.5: -3.16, 0.70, 11.6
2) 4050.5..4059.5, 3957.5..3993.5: -3.82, 0.47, 10.2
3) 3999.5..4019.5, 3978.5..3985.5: -3.72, 0.53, 11.6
